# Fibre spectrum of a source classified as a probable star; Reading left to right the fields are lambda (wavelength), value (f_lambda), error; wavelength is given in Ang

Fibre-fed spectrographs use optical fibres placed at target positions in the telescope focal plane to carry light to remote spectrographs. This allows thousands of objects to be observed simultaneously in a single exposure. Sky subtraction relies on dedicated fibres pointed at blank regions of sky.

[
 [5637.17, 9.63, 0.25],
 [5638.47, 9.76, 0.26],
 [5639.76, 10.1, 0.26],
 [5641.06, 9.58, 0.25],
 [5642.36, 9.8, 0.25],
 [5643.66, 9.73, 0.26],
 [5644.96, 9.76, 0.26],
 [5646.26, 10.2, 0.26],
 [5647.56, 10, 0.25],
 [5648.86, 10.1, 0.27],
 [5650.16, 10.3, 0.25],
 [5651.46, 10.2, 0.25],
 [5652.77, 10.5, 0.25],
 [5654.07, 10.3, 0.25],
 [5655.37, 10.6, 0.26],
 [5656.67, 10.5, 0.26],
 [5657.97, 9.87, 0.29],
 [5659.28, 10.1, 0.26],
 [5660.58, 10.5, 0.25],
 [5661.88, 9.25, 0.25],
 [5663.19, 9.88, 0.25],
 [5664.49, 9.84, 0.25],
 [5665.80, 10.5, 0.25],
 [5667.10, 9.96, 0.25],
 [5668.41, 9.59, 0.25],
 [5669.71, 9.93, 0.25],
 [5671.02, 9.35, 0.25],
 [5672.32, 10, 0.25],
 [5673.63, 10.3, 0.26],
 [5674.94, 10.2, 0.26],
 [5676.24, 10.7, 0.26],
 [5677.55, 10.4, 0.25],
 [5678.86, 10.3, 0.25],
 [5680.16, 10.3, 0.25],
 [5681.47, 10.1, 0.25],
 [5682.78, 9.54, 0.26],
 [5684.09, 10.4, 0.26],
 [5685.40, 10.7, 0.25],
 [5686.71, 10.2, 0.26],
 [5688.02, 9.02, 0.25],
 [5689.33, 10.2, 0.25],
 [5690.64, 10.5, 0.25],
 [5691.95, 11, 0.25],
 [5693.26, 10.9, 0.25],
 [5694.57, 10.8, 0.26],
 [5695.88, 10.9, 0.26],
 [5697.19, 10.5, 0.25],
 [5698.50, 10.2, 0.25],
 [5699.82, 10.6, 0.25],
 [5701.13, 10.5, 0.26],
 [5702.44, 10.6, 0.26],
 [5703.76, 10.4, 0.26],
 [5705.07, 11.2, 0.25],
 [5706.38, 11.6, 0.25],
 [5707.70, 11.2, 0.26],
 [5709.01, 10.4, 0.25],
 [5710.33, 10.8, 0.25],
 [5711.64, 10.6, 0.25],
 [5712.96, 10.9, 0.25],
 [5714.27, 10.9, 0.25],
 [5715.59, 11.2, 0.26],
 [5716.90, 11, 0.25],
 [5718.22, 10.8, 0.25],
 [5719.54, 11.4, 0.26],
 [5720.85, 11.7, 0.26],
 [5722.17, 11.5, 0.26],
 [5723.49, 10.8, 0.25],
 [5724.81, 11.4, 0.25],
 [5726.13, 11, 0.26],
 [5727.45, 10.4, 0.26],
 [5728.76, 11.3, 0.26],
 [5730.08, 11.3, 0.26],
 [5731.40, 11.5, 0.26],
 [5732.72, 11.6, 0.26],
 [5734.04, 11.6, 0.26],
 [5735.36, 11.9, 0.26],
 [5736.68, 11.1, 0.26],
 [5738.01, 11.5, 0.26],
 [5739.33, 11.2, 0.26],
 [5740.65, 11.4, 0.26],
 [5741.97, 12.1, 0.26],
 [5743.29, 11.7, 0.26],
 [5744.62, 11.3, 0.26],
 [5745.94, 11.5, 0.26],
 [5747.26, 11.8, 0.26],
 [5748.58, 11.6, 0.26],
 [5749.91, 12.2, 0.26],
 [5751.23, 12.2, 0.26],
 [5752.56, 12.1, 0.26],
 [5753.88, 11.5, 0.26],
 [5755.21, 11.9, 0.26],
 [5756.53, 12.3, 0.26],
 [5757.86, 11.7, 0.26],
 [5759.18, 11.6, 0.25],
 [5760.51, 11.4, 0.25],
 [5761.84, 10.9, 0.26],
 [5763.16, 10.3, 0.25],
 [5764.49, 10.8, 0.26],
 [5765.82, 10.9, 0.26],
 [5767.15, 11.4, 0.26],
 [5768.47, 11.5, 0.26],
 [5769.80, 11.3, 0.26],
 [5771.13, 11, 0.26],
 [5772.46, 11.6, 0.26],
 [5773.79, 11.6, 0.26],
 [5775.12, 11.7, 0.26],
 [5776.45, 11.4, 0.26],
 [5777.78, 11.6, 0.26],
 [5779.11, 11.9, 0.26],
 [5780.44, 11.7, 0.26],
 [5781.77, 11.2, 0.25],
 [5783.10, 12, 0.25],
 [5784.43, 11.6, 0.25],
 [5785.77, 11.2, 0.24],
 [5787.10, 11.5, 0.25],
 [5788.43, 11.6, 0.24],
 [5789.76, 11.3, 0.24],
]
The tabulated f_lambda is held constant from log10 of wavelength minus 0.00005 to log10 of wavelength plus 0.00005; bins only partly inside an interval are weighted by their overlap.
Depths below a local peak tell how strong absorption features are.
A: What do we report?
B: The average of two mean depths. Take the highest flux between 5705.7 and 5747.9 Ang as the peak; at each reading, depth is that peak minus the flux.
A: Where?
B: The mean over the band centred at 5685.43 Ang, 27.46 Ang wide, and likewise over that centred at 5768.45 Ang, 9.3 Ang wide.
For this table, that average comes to 1.3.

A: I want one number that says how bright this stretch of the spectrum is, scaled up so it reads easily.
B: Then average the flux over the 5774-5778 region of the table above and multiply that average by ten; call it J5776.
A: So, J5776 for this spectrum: 116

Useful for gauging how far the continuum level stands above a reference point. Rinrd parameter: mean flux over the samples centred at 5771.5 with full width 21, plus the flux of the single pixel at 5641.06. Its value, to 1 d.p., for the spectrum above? 20.9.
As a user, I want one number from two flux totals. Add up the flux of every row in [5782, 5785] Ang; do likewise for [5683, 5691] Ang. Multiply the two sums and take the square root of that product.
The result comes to 38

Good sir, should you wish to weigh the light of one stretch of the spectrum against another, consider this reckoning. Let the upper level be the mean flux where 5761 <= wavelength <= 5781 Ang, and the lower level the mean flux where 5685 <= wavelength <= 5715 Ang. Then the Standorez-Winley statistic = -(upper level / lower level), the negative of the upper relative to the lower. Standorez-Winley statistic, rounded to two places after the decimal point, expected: -1.06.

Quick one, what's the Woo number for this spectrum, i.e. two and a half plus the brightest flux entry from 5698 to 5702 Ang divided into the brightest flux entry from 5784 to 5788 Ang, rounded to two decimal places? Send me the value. 3.59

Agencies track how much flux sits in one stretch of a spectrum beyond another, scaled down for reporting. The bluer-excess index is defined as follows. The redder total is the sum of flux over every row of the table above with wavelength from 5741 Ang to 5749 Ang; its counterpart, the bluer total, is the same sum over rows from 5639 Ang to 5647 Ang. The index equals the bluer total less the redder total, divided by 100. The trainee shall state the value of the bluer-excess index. -0.11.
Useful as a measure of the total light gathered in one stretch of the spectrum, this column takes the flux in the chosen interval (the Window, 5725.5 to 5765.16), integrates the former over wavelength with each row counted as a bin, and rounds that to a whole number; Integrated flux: 456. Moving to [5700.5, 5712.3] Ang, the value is 128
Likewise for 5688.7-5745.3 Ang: 626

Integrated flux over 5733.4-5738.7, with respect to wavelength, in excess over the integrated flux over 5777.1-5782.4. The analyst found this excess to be -1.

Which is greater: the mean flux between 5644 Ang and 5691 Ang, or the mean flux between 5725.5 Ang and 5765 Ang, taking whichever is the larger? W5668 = 11.5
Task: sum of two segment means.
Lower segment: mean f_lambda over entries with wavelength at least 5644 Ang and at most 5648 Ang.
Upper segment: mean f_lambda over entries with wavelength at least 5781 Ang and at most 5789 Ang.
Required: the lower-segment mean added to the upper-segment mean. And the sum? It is 21.5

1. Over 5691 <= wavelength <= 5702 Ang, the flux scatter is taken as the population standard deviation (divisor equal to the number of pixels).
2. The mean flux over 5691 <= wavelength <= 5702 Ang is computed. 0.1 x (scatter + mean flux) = 1.09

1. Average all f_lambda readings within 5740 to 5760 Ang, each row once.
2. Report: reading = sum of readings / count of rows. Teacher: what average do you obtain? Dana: 11.8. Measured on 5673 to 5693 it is 10.3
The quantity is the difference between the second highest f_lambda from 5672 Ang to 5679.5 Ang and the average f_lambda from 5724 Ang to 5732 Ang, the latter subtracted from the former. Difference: -0.7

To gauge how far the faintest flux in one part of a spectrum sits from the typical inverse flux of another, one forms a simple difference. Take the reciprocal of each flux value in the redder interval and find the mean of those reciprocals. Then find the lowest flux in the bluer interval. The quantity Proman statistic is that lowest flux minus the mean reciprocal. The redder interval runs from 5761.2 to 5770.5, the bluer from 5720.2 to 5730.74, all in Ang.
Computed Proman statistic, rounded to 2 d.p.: 10.31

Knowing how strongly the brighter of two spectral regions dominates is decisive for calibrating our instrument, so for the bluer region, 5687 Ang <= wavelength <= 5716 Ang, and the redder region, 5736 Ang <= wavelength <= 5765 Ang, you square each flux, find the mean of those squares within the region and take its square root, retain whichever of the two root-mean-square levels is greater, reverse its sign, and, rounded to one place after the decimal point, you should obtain -11.6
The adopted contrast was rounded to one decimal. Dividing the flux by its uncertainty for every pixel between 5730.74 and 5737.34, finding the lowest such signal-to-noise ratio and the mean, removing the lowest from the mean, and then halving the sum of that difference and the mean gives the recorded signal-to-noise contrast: 23.0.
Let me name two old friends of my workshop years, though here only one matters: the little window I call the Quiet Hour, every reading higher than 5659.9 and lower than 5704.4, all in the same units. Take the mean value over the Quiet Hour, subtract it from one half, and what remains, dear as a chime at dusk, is -9.7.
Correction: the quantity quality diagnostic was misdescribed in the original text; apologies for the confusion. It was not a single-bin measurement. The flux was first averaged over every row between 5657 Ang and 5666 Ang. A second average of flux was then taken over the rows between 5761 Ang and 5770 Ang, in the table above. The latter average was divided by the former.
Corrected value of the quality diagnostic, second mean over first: 1.10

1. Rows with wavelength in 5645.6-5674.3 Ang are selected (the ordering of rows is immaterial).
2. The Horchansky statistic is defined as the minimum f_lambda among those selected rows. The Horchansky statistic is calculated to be 9.25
